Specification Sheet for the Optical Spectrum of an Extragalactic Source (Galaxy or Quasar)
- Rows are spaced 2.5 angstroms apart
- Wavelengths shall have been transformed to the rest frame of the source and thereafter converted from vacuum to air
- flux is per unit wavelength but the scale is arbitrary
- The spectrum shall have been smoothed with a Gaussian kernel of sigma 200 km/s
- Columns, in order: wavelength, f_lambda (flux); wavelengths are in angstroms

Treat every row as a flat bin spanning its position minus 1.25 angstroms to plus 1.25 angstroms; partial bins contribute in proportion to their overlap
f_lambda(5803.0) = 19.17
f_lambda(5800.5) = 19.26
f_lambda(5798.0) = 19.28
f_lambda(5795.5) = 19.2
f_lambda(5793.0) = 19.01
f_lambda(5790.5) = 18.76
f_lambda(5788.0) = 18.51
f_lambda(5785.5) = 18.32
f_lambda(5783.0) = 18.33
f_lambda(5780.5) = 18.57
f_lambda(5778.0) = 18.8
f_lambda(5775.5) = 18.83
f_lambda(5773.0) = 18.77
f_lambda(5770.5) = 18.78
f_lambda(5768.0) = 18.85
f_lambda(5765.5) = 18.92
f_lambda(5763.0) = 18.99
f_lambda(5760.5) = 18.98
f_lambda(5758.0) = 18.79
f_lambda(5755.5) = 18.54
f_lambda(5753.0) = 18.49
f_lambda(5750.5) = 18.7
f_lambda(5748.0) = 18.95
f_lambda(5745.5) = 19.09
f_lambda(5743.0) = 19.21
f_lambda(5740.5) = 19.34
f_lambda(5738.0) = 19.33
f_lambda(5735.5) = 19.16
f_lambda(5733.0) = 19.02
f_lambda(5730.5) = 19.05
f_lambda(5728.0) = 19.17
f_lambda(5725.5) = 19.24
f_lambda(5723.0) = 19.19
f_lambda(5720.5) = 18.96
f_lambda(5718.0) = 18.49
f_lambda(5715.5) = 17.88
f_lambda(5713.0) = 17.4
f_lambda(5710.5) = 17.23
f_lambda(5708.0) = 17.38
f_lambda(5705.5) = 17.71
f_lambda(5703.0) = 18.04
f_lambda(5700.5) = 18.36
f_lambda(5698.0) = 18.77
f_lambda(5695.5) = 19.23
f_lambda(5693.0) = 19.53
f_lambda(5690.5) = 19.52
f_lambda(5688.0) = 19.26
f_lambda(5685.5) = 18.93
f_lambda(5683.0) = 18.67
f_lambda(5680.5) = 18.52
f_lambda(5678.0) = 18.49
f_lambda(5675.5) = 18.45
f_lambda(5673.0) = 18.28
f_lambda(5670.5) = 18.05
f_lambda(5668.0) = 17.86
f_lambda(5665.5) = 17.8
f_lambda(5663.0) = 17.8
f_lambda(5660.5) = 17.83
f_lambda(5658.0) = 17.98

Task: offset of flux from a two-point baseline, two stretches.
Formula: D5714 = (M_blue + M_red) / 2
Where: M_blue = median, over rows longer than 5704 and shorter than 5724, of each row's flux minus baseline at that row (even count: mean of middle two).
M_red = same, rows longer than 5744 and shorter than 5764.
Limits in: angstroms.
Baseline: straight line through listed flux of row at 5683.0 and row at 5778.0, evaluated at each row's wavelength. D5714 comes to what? -0.40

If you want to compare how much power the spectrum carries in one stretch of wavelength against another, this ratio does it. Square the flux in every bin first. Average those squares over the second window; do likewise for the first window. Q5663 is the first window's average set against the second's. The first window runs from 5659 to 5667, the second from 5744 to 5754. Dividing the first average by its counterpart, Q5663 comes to 0.90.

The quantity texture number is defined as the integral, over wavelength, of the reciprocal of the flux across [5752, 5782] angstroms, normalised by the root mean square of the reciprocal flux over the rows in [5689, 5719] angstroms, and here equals 29.2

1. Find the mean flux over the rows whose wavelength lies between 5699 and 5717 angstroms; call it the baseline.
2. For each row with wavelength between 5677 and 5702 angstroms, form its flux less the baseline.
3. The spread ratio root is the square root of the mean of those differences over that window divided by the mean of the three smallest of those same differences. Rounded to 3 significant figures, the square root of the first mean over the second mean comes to 1.28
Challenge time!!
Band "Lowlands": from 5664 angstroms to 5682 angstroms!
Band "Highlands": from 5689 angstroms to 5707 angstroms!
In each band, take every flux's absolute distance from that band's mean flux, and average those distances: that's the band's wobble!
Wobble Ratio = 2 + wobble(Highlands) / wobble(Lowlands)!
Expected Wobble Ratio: 4.3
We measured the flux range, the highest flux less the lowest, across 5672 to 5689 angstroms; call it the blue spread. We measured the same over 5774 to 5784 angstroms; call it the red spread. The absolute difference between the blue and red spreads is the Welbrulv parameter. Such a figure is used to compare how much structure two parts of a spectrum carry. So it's 0.5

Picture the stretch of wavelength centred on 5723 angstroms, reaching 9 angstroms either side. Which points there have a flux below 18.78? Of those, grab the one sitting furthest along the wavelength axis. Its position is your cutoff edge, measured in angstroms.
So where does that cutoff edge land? 5718.0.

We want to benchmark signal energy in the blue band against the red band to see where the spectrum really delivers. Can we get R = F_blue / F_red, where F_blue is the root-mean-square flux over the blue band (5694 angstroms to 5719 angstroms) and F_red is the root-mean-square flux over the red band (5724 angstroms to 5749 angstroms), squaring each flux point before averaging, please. 0.94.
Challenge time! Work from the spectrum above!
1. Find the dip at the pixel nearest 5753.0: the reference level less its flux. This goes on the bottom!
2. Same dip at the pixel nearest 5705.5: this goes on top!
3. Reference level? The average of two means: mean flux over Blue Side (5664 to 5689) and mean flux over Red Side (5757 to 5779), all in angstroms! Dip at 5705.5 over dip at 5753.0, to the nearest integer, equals 6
